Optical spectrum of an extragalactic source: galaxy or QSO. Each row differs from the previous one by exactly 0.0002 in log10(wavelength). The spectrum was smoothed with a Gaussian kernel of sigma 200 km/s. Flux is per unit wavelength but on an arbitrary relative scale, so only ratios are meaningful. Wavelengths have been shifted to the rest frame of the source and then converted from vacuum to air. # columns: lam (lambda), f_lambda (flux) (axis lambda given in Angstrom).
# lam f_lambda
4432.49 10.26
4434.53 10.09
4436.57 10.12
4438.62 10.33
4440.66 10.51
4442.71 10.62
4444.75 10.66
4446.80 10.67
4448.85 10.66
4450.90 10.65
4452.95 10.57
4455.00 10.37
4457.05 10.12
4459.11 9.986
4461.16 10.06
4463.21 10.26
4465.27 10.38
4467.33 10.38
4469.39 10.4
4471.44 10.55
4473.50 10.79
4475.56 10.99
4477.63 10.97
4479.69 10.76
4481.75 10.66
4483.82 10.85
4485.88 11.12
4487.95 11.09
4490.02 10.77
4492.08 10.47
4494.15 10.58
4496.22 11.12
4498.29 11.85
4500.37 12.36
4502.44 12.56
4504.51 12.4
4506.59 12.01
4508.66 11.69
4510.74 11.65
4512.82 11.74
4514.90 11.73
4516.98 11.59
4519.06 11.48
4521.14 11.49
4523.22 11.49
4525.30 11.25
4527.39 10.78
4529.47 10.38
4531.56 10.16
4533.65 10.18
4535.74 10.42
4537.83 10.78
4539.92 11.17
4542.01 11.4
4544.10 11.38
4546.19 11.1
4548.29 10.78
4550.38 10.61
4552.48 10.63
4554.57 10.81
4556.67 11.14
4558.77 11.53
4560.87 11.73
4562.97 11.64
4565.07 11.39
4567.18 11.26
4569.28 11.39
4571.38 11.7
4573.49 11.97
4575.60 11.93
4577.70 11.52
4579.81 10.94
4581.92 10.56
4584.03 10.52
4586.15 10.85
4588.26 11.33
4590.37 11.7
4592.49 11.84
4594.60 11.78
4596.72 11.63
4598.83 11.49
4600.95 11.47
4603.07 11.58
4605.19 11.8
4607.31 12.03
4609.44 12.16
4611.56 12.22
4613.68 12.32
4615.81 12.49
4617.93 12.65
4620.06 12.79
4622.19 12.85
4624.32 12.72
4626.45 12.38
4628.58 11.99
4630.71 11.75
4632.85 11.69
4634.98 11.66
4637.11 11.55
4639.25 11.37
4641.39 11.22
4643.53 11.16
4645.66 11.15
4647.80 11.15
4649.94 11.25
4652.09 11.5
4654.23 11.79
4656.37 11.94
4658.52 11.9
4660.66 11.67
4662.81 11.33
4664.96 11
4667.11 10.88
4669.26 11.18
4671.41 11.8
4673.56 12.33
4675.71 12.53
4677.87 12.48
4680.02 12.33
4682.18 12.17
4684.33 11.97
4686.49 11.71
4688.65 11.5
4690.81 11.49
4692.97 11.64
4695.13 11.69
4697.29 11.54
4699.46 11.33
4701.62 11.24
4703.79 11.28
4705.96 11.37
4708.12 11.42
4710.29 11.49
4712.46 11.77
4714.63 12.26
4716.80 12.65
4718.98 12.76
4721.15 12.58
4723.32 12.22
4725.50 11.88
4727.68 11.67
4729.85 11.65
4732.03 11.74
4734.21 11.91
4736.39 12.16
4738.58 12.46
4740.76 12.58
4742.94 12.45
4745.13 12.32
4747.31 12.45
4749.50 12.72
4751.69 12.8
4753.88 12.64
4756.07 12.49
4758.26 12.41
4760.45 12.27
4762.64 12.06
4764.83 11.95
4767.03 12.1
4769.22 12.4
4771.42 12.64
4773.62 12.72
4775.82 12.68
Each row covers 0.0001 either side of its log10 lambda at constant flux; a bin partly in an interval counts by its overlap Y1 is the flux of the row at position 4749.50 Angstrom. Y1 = 12.72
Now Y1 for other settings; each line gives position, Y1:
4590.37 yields 11.7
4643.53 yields 11.16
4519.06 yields 11.48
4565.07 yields 11.39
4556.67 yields 11.14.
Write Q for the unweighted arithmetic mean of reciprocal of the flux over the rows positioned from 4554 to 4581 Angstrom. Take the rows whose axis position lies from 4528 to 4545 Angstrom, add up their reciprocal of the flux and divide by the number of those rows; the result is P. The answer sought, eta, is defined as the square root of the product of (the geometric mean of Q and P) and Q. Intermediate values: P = 0.093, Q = 0.087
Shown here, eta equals 0.0888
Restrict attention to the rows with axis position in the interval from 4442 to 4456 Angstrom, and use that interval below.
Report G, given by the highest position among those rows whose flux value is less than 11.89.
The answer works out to 4455.00 Angstrom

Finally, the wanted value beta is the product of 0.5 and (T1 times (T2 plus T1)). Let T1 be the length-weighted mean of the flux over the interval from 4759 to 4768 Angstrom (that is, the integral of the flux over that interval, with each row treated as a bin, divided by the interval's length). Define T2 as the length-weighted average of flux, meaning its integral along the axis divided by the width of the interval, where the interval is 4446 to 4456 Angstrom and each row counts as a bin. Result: 137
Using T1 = 12.1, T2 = 10.6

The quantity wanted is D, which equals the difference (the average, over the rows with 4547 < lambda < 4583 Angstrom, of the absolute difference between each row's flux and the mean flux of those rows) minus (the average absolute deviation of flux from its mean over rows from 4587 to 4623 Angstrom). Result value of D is -0.01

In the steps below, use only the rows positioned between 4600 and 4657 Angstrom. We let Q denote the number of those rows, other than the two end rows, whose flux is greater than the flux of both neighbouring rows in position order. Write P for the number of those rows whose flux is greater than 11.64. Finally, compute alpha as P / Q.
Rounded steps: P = 17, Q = 1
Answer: 17.0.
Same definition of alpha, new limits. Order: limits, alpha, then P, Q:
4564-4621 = 7.0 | 14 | 2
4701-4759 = 7.3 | 22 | 3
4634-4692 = 6.5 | 13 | 2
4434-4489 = 0.0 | 0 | 3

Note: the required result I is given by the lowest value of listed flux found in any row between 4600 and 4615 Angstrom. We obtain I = 11.47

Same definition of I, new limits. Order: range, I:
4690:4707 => 11.24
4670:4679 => 11.8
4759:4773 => 11.95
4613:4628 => 12.32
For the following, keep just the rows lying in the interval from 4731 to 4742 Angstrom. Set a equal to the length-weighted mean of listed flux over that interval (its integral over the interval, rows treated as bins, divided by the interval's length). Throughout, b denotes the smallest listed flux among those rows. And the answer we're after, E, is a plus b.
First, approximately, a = 12.2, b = 11.74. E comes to 23.9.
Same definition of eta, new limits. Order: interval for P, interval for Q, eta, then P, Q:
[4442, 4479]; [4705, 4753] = 0.0855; 0.095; 0.082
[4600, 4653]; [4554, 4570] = 0.0871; 0.084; 0.088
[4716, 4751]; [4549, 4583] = 0.0868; 0.082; 0.089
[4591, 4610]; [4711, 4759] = 0.0823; 0.085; 0.081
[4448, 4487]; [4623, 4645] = 0.0875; 0.095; 0.085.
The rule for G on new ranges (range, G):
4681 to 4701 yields 4699.46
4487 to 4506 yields 4498.29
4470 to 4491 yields 4490.02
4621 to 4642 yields 4641.39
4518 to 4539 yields 4537.83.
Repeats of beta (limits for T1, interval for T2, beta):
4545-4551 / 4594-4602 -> 122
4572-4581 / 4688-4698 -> 134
